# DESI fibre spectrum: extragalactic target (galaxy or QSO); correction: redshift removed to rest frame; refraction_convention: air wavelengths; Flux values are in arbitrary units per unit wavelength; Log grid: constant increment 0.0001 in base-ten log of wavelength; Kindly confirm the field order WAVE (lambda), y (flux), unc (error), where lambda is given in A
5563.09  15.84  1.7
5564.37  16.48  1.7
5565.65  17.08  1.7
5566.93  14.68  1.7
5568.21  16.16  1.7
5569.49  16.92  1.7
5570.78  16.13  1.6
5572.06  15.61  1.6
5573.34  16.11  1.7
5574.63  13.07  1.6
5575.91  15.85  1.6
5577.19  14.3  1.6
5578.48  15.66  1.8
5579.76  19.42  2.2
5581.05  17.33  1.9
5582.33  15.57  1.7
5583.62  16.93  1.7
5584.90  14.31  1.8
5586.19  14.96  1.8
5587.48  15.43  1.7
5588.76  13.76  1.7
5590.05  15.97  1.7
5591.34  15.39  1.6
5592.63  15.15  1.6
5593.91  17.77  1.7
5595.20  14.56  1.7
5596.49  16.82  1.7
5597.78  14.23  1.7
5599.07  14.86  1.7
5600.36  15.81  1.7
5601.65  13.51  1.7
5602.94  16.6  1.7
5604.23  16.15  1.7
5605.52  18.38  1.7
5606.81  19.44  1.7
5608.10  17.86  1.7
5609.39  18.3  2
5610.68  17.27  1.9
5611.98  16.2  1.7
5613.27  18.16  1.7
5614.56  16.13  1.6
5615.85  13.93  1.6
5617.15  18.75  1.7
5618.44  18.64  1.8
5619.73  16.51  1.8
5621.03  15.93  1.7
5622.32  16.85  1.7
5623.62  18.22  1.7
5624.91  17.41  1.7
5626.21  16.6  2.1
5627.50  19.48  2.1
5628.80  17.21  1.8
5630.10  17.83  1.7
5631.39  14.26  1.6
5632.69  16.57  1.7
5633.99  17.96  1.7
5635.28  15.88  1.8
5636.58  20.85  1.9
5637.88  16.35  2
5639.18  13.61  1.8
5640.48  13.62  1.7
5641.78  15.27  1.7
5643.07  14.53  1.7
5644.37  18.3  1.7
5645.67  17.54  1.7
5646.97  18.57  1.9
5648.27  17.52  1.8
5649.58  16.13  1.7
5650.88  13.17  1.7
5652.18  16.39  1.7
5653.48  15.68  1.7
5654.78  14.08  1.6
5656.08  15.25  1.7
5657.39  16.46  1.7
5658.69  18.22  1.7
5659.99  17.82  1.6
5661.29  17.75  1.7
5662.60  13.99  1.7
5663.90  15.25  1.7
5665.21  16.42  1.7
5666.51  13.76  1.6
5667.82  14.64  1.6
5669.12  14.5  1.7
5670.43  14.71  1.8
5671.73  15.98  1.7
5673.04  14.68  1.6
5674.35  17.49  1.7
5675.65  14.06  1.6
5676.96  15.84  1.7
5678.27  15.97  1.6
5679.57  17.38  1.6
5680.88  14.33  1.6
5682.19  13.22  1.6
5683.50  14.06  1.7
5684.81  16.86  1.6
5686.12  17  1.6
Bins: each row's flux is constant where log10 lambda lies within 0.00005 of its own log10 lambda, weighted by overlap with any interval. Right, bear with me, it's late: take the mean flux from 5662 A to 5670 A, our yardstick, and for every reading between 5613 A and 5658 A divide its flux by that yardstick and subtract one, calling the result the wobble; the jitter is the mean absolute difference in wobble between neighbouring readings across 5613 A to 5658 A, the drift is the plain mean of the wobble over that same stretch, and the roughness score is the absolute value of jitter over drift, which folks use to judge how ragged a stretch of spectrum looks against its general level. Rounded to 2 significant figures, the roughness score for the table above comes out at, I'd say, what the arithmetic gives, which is 1.1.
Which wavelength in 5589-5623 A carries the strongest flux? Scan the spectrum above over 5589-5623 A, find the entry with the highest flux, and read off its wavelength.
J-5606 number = 5606.81 A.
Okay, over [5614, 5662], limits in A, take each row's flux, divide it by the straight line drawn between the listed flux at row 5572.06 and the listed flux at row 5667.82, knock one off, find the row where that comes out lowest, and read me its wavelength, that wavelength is 5650.88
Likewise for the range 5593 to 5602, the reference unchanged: 5601.65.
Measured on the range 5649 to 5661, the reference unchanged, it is 5650.88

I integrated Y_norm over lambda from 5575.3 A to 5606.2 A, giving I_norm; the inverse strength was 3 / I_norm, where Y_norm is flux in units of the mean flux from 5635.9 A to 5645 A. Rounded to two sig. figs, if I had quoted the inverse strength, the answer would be 0.099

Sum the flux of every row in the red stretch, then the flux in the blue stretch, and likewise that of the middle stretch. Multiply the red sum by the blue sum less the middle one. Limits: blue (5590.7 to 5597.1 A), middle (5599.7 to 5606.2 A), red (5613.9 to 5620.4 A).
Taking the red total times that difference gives -64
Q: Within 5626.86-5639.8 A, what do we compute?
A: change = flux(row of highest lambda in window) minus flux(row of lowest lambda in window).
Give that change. -5.9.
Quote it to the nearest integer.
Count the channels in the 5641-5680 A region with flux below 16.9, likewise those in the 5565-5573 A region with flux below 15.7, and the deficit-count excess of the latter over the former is -19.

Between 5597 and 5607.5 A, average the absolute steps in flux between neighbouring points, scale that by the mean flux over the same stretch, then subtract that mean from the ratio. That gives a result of -16.0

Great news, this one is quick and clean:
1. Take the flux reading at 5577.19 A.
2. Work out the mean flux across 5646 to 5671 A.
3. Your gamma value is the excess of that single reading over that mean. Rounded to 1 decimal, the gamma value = -1.5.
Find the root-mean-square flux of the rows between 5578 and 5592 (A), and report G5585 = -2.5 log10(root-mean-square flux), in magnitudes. -3.01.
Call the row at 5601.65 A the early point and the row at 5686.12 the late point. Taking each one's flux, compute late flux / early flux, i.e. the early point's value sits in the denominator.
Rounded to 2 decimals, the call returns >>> 1.26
